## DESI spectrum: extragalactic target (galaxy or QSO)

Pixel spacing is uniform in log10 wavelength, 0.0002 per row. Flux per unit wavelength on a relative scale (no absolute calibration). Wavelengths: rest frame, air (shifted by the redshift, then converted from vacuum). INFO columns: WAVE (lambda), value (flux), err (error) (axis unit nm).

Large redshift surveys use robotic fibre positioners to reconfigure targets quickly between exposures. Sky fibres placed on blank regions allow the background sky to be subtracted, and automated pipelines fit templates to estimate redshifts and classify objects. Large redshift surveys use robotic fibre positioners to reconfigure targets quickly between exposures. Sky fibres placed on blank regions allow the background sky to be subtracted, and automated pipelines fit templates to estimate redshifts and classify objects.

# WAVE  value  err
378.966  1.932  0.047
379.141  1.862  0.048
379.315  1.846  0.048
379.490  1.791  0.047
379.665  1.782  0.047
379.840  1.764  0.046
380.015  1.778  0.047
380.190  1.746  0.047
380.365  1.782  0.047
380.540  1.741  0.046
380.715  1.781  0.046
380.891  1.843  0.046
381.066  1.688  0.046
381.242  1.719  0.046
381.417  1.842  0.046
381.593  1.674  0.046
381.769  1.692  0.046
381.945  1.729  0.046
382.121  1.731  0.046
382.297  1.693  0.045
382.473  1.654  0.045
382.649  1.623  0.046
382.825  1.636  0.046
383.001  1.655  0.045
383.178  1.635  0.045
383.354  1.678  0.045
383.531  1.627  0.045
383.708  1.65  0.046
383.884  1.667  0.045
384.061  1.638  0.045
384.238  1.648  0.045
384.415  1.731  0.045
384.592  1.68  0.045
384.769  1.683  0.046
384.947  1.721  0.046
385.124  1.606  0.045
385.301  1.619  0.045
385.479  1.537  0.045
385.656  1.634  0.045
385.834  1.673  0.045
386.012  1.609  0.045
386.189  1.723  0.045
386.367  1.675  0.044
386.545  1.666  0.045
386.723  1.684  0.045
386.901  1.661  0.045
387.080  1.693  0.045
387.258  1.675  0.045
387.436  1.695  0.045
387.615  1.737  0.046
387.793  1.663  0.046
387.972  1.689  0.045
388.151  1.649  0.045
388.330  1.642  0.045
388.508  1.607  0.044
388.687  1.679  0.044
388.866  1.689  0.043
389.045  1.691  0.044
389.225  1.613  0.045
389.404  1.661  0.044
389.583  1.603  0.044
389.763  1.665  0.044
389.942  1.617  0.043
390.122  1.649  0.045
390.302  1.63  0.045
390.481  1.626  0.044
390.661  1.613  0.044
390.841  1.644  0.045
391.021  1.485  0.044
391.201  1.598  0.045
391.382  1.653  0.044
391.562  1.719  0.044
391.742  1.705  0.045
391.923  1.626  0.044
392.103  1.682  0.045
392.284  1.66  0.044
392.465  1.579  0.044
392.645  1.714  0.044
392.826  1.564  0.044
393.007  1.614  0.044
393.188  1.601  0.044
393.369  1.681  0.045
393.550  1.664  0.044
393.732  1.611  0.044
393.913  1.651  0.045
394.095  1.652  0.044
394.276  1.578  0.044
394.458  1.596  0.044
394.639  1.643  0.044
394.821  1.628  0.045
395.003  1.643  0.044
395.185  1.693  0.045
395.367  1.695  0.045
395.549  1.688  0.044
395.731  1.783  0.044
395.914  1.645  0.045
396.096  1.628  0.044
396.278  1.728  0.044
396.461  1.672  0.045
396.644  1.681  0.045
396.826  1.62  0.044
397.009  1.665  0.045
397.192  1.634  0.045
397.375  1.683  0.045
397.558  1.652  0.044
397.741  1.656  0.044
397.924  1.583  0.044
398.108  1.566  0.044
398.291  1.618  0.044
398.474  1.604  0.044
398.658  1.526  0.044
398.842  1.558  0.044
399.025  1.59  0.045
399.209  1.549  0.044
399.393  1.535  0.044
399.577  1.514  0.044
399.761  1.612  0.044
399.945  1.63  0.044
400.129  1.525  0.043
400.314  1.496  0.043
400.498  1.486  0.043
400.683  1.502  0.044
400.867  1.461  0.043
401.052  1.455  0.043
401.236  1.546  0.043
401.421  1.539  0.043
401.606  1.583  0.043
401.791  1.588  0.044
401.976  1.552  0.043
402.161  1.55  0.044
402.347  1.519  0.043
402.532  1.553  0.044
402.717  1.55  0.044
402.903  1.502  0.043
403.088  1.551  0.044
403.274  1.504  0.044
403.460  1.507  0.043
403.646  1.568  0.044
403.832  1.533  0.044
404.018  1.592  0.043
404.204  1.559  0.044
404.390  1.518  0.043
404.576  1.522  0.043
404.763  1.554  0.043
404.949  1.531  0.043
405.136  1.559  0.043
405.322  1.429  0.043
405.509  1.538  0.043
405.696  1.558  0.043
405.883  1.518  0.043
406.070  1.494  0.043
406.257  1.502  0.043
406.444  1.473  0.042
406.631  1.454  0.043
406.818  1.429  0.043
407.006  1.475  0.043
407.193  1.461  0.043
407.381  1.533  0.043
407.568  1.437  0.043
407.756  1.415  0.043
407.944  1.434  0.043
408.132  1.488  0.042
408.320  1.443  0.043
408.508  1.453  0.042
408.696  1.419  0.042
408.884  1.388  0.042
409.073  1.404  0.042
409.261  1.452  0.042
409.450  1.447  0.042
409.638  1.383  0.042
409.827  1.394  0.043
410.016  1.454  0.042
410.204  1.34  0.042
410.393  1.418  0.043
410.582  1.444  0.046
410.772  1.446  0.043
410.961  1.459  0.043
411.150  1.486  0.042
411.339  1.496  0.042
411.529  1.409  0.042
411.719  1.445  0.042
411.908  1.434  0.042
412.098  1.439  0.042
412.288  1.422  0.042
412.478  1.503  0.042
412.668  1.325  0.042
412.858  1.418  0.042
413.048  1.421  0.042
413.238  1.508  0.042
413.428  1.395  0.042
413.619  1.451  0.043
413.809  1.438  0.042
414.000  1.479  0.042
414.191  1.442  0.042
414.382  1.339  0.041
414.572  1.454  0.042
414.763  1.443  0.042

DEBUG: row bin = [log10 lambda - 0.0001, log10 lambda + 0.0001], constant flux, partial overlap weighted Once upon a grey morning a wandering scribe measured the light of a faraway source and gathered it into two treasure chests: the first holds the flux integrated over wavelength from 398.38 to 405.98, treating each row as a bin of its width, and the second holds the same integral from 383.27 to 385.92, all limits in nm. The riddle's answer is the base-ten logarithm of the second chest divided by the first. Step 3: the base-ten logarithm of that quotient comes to -0.4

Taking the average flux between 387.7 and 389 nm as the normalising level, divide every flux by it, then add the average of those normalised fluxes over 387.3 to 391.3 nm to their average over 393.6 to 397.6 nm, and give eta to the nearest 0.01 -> 1.99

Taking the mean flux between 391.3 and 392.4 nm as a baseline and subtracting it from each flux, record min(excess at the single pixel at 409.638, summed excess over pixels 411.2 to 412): -0.9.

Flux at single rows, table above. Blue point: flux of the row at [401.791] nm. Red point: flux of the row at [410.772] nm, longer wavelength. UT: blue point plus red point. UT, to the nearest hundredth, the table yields 3.03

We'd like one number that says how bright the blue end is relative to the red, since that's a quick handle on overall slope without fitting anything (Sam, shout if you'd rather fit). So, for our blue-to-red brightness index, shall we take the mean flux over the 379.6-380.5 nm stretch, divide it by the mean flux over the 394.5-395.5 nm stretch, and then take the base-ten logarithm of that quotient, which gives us 0.028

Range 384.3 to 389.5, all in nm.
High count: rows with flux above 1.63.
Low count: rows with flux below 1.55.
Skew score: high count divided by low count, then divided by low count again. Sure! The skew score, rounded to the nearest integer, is 23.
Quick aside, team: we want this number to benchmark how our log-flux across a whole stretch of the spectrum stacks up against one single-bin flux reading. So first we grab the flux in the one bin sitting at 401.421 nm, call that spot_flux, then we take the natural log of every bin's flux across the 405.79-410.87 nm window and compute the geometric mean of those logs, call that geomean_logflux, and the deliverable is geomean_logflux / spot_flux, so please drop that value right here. 0.24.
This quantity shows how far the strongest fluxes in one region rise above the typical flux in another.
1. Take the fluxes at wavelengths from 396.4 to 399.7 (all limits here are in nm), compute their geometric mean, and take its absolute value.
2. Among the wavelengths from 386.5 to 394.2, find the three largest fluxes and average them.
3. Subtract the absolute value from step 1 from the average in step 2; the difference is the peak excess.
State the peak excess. 0.12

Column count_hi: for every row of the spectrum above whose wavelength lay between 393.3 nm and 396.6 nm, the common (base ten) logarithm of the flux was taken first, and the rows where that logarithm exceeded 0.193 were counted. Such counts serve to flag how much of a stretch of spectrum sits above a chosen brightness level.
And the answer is 18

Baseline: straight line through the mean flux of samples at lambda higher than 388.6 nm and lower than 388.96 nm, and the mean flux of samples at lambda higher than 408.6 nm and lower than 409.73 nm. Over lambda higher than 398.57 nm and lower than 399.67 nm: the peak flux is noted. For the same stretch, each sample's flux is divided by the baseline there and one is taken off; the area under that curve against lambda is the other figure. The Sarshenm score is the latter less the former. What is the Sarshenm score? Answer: -1.59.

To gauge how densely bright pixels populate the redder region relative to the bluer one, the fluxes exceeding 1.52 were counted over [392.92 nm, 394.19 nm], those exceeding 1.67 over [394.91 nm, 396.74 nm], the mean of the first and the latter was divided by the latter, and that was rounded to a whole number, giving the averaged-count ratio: 1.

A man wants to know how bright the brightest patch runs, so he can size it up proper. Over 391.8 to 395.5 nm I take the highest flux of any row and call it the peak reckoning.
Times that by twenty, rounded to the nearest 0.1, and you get 34.3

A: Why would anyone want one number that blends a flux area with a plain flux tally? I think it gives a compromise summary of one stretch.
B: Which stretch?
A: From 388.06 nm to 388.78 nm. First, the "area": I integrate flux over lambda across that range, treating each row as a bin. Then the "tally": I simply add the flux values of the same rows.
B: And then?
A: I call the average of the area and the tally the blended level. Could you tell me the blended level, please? 3.9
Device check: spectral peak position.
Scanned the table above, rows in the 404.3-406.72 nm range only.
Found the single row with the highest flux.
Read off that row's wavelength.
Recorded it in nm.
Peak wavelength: 405.136 nm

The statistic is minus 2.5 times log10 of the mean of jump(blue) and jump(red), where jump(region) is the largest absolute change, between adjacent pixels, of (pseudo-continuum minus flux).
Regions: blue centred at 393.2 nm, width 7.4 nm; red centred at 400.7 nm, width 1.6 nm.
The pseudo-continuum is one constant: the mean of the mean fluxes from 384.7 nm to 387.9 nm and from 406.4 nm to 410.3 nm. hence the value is 2.20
